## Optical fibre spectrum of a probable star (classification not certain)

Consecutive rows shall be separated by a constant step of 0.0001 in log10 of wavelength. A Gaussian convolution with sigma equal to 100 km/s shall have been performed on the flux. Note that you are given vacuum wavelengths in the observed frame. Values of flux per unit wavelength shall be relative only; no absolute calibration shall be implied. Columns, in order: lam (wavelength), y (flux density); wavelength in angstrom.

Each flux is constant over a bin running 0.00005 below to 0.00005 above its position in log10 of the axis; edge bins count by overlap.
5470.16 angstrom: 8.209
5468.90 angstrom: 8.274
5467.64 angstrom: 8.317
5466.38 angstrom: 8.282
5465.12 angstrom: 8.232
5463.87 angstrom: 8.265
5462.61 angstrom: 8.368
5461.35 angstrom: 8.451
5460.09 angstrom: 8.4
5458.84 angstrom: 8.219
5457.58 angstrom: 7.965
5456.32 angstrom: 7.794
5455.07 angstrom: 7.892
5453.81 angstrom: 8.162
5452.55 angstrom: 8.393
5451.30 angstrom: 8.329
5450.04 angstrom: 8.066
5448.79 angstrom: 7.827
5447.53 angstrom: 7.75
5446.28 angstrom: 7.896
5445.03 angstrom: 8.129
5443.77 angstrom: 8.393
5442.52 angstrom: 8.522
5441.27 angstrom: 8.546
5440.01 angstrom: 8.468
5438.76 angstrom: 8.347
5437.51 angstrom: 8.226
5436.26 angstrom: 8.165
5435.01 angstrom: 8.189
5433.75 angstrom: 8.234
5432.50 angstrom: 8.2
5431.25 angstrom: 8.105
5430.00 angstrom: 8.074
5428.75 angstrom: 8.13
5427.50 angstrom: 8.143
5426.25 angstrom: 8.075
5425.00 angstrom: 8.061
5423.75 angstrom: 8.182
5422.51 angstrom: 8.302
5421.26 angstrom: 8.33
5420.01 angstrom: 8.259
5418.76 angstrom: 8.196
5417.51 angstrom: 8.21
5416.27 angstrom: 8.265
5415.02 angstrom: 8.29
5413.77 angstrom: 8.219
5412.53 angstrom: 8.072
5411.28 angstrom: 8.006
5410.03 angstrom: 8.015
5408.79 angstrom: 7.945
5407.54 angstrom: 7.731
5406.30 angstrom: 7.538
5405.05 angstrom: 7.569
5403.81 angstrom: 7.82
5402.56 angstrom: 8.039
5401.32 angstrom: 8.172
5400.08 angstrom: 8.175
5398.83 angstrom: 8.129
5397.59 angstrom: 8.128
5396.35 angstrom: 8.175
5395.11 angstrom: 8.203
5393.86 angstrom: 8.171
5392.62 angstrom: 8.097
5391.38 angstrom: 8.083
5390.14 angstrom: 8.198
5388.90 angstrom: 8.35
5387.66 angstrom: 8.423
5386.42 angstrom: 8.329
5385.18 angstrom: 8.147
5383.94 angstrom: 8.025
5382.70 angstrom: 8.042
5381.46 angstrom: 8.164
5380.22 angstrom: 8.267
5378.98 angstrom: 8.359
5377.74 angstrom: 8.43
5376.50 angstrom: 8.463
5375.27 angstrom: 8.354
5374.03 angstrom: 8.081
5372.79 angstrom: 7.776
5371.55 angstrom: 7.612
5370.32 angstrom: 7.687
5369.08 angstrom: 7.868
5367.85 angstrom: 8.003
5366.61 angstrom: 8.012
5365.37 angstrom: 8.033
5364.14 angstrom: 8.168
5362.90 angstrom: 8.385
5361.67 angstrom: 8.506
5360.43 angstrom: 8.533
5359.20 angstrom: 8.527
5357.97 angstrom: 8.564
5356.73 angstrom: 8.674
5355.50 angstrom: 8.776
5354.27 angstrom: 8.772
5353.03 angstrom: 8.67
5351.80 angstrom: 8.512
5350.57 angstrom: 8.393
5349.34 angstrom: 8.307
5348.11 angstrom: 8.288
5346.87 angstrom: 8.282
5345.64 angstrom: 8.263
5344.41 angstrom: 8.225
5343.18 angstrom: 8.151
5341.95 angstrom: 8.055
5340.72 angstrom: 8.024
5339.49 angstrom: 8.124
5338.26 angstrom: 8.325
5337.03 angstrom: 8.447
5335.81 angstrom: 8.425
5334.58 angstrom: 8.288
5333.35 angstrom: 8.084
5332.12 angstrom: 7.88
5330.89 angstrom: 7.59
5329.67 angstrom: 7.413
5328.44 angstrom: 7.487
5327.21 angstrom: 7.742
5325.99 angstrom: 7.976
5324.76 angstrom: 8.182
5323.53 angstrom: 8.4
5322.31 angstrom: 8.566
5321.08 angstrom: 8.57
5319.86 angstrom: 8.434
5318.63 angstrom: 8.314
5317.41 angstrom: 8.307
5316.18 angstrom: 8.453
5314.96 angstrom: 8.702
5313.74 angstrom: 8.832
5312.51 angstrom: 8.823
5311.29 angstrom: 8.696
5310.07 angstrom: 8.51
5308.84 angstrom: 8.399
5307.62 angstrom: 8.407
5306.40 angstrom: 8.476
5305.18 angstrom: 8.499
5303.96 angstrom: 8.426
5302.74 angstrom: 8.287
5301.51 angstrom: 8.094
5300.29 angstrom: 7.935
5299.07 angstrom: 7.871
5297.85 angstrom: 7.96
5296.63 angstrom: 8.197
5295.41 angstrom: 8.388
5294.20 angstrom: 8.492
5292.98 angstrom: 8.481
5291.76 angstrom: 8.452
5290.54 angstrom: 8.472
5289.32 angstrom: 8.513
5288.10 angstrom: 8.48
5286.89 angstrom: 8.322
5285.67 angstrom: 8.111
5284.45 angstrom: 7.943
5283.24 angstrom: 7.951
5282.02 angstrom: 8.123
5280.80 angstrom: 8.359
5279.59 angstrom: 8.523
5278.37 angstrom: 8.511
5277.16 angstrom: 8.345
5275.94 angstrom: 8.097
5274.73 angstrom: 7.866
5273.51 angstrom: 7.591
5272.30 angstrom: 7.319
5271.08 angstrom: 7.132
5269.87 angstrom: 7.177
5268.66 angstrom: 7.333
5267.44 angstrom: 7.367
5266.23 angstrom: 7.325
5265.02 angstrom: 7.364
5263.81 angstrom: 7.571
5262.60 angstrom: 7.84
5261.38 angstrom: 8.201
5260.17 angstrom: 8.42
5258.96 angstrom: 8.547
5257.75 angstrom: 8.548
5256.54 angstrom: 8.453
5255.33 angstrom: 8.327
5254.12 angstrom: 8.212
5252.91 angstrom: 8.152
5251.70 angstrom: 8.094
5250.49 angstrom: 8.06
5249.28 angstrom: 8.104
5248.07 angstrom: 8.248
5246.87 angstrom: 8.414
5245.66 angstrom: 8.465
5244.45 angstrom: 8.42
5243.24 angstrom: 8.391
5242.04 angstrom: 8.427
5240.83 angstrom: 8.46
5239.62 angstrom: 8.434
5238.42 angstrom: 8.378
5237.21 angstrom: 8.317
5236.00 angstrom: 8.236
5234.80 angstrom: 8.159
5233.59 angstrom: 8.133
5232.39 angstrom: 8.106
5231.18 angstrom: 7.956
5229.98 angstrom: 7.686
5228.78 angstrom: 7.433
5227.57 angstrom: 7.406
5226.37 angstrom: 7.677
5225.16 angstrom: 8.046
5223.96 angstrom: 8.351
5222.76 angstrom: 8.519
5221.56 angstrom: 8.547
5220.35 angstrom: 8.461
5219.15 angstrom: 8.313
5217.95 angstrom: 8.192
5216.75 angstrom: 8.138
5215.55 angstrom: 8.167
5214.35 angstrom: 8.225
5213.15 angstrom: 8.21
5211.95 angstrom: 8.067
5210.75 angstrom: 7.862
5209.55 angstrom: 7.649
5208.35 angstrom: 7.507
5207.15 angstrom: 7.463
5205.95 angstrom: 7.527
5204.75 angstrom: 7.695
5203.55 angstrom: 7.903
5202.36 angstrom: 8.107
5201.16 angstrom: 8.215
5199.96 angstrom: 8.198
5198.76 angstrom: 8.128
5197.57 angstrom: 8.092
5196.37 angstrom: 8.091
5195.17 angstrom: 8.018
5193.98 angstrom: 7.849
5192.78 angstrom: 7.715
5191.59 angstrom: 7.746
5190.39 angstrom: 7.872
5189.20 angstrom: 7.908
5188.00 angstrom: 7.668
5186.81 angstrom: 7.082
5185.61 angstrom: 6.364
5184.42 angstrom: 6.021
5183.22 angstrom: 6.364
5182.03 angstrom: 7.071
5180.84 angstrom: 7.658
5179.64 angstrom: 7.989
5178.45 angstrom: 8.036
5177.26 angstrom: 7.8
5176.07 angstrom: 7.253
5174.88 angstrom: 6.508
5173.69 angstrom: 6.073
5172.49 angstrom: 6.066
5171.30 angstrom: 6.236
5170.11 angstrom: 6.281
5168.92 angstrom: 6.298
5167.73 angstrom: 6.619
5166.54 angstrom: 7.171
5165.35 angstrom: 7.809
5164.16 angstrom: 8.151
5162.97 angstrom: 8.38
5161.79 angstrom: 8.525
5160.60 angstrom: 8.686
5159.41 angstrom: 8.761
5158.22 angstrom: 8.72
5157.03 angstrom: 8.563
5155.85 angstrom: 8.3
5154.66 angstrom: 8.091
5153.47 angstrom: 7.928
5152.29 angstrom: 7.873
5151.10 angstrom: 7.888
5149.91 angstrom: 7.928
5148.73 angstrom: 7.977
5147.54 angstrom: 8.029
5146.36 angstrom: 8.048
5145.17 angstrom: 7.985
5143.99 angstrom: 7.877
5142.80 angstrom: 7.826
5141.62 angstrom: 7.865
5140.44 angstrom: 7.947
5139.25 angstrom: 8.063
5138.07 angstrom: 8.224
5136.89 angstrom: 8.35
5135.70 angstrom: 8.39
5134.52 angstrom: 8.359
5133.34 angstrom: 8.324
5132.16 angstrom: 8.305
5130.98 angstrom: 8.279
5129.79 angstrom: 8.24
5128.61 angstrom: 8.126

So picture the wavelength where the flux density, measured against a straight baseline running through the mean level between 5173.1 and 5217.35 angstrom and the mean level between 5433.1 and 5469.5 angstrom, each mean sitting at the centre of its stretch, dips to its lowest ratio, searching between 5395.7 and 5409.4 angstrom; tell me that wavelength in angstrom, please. 5406.30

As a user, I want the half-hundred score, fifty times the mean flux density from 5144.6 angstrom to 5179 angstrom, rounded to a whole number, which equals 383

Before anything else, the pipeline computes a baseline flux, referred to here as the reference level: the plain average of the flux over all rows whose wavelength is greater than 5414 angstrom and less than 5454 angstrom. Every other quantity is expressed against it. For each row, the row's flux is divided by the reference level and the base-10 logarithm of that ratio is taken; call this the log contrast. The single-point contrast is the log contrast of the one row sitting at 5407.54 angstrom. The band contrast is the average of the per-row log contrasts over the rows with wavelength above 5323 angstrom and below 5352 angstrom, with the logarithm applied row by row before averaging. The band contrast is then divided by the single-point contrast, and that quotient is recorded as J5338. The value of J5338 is 0.2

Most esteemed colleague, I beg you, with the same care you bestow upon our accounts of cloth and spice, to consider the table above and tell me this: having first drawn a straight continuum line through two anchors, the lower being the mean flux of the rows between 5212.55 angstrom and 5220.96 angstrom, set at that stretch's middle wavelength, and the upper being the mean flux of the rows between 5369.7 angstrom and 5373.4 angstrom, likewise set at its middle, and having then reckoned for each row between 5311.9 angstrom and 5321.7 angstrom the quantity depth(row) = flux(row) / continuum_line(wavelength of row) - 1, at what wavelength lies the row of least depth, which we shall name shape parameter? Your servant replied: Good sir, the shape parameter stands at 5317.41 angstrom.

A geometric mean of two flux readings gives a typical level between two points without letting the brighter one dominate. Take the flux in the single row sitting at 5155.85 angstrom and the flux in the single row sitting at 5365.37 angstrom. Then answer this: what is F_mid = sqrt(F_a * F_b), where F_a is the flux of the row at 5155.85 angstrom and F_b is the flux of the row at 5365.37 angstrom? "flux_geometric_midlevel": 8.17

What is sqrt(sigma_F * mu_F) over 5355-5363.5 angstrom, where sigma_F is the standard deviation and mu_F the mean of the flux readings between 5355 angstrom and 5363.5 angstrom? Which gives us 1.0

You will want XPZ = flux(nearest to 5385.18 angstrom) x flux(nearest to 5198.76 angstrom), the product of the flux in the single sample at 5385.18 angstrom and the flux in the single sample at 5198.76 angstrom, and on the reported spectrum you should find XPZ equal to 66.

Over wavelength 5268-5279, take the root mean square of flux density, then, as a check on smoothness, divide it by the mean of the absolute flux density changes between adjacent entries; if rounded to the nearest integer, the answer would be 39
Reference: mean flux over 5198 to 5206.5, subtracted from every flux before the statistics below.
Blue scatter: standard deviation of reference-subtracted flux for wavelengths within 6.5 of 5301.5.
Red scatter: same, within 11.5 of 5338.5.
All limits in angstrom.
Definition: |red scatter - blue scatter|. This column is 0.08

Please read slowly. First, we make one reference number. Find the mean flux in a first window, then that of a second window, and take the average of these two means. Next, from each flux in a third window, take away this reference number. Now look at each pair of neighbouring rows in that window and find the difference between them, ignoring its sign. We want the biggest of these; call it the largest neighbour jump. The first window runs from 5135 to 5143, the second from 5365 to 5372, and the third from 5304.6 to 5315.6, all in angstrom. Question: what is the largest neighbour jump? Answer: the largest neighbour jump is 0.186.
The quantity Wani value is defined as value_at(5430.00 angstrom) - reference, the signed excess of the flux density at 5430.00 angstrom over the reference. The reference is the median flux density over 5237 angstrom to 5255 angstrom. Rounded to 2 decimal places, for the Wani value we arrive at -0.30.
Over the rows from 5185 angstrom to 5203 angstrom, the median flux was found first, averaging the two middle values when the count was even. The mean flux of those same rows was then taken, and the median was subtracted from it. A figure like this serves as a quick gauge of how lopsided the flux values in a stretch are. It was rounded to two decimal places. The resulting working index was -0.10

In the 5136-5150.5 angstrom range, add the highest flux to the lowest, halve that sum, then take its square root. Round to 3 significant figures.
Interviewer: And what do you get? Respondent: 2.84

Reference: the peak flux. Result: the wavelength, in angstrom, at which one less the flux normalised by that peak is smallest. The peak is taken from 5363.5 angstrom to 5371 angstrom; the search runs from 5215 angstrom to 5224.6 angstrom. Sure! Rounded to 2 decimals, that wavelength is 5221.56 angstrom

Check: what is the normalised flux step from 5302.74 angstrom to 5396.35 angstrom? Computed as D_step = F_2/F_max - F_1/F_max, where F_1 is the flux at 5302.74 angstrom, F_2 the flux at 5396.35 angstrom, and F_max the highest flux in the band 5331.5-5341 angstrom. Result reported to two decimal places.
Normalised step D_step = -0.01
